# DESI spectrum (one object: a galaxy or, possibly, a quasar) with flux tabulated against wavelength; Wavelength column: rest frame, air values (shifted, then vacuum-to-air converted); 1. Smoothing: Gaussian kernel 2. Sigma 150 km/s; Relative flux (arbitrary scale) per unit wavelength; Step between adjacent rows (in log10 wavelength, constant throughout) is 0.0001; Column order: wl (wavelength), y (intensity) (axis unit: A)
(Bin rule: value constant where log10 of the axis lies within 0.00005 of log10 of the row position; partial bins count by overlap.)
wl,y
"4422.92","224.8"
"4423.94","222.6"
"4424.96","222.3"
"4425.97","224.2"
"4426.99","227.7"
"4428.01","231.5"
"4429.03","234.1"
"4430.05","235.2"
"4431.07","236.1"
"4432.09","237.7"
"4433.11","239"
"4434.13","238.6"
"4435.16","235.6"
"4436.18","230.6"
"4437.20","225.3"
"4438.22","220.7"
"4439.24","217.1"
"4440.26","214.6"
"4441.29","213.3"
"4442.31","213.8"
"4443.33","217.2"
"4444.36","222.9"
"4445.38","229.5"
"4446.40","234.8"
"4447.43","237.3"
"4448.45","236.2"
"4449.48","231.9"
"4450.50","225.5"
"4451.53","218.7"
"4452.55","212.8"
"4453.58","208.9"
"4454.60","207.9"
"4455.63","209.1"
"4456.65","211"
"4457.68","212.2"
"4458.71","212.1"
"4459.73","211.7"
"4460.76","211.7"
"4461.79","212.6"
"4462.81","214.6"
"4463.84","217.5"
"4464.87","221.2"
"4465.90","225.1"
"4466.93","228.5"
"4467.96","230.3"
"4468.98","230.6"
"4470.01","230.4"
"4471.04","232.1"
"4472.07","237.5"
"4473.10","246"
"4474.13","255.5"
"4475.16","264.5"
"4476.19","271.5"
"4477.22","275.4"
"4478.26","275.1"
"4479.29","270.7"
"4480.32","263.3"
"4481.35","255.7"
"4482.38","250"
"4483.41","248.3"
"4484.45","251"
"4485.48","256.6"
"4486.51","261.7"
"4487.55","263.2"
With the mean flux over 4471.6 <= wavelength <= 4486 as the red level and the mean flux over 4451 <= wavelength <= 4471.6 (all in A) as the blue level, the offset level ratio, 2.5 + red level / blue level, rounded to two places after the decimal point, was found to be 3.69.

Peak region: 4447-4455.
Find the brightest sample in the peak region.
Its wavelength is 4447.43 A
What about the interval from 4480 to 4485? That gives 4480.32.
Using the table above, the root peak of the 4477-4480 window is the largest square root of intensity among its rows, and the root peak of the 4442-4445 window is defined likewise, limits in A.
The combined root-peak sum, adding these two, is 31.5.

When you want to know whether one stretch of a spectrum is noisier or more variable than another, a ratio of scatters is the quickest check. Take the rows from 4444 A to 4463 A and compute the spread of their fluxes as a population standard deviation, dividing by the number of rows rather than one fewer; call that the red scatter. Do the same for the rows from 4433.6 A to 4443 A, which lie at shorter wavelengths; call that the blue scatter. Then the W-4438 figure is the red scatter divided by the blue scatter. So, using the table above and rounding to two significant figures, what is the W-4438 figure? 1.1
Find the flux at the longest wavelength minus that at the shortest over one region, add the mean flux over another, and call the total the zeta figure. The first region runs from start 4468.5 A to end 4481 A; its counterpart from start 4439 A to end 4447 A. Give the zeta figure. 253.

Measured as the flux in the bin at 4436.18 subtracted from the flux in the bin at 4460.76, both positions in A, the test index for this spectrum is -19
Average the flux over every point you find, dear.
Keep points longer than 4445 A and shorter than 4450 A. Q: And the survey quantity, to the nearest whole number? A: 234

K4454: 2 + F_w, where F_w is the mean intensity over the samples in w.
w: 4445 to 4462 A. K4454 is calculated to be 221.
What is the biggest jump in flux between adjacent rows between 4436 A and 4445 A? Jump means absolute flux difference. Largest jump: 5.7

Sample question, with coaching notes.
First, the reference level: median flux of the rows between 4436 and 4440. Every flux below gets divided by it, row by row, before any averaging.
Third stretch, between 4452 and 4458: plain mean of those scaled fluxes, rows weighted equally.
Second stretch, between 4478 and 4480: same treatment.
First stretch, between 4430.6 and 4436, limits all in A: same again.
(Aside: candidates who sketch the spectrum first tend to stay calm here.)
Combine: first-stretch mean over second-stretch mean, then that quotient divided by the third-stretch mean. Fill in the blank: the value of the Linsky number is 0.92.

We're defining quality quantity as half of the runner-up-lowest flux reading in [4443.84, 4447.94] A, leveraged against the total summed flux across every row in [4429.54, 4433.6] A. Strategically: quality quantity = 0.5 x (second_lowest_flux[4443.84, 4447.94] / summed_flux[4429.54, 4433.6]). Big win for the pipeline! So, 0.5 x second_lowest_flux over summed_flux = 0.121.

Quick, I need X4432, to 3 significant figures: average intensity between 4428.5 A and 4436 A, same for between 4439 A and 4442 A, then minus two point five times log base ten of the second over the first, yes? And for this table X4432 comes 0.104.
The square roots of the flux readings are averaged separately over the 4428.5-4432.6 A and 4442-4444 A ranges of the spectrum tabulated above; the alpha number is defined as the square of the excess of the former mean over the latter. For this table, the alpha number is 0.46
